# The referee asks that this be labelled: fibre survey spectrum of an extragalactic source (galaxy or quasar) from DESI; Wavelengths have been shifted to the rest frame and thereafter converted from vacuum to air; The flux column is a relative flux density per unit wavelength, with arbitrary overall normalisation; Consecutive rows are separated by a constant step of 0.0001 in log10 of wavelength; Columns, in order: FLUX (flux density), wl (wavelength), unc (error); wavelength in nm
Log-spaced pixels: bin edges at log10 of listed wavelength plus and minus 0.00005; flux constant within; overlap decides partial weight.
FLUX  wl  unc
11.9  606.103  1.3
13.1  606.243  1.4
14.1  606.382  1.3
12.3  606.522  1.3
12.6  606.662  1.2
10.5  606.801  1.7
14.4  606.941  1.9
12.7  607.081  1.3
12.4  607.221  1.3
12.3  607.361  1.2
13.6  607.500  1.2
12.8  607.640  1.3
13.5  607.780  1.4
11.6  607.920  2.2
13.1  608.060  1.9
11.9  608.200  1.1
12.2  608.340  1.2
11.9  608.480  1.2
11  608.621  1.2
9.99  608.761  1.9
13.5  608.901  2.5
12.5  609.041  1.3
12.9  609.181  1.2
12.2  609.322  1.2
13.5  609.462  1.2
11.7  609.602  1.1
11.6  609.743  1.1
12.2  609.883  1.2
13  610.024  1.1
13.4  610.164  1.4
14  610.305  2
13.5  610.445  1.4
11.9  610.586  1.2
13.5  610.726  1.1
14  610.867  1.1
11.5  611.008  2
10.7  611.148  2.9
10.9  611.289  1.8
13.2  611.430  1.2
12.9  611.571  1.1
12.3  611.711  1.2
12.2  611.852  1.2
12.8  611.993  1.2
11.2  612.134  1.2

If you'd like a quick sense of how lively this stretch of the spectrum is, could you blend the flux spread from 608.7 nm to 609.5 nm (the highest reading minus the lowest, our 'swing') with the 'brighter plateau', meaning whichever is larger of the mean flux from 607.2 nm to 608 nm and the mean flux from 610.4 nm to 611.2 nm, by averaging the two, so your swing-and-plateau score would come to 8.1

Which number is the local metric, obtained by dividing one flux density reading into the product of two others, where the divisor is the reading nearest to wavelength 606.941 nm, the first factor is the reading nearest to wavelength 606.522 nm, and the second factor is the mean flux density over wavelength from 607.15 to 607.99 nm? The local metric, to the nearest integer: 11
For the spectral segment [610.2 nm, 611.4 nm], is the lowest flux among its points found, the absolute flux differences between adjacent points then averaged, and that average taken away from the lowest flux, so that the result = 9.6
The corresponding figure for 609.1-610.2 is 10.8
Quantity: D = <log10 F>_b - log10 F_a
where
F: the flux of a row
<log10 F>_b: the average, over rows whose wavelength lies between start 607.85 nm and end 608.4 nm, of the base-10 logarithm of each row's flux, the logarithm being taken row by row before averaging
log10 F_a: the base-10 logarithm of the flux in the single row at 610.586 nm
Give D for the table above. 0.010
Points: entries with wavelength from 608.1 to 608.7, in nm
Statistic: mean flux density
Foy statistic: 11.8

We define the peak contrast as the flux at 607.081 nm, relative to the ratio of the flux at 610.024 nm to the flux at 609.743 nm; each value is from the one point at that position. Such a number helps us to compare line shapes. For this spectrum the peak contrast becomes 11.3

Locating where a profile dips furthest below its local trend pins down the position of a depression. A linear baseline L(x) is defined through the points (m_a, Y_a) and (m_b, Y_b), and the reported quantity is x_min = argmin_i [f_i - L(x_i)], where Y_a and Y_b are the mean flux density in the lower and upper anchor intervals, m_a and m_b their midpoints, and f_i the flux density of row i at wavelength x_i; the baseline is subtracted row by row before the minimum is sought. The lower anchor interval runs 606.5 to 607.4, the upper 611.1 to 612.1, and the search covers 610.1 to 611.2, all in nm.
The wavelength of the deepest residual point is 611.148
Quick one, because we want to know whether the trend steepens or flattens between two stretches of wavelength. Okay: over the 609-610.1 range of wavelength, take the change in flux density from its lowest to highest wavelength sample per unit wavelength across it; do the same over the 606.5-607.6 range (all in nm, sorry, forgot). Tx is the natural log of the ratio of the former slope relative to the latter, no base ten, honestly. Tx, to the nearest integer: -1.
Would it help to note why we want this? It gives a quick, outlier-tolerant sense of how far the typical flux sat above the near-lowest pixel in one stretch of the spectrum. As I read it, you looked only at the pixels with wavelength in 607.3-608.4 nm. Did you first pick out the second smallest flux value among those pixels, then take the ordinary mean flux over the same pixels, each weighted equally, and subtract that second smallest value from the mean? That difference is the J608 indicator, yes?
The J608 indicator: 0.7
